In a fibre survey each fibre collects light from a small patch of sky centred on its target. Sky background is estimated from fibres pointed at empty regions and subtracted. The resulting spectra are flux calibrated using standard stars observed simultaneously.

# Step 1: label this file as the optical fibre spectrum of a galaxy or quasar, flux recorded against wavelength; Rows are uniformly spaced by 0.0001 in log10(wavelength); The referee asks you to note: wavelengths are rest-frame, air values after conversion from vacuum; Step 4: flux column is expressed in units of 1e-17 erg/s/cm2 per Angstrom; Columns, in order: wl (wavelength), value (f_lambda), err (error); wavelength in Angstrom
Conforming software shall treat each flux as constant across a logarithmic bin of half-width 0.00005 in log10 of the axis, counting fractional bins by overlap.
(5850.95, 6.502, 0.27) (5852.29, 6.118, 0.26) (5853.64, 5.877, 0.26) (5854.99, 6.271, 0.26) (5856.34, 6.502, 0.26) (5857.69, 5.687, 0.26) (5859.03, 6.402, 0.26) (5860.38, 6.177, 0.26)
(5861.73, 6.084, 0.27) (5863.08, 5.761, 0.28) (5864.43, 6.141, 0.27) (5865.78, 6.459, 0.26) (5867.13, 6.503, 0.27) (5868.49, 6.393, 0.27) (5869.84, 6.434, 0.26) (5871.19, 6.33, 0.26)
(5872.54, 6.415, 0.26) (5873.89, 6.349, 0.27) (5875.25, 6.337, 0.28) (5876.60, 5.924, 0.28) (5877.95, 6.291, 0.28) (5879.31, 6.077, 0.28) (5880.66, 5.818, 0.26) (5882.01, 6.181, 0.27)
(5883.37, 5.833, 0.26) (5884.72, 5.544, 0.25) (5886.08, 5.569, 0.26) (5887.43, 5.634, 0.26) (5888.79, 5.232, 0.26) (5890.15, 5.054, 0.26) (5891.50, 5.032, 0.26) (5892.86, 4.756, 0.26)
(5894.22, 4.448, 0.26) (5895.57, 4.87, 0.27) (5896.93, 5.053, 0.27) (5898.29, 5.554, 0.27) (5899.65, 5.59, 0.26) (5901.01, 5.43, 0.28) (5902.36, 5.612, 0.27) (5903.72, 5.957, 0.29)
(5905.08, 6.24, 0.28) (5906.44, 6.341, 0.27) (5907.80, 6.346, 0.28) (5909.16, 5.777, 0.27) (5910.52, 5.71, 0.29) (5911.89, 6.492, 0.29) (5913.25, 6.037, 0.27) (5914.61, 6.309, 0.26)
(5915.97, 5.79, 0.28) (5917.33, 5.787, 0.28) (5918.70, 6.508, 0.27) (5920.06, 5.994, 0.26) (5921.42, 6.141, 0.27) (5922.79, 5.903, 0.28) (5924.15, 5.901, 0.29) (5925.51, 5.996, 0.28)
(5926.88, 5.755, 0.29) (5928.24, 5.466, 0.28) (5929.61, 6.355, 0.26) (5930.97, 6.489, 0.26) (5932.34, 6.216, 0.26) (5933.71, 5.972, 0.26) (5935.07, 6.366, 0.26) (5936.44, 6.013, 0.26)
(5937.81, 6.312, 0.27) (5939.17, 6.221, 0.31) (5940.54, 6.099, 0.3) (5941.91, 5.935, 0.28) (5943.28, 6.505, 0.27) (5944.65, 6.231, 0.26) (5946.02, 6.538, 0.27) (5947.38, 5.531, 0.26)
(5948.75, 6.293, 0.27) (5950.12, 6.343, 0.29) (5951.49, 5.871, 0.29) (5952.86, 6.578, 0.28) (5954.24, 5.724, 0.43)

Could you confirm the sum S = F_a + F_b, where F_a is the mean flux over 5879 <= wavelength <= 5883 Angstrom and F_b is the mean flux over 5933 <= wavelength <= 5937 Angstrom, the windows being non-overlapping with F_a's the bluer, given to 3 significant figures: 12.1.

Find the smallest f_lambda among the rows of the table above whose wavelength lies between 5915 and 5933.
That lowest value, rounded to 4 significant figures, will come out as 5.466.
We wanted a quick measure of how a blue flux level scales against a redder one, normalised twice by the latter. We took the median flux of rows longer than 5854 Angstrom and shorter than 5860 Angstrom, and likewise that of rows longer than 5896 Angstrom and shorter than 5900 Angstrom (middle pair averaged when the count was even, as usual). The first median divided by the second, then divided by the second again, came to 0.205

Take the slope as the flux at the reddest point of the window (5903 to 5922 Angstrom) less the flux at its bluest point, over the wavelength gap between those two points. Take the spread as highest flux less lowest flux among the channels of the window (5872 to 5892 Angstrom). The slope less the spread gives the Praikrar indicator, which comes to -1.37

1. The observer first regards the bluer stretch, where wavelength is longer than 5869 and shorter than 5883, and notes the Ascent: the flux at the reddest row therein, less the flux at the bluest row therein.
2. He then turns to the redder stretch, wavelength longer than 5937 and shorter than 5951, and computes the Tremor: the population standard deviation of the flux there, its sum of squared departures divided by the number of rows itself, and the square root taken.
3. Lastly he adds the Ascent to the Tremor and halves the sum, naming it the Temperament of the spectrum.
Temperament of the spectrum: 0.0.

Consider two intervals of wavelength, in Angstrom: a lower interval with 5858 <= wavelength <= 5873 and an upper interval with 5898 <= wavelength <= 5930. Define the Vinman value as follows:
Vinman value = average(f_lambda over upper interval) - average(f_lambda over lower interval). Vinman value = -0.3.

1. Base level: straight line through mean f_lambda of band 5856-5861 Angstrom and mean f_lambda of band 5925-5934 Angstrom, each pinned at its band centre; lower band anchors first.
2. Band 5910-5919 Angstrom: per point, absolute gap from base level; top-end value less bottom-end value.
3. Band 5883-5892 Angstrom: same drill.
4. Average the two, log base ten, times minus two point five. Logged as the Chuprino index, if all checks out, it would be 0.9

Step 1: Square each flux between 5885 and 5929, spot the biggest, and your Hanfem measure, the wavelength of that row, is 5918.70 Angstrom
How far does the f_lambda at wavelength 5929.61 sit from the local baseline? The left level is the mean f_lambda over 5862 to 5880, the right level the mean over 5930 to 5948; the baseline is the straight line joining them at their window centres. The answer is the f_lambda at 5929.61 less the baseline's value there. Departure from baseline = 0.2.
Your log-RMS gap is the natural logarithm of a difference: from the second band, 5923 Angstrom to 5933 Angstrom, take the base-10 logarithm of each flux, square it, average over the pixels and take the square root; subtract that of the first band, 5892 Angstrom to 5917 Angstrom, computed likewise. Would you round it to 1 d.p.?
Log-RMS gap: -3.6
